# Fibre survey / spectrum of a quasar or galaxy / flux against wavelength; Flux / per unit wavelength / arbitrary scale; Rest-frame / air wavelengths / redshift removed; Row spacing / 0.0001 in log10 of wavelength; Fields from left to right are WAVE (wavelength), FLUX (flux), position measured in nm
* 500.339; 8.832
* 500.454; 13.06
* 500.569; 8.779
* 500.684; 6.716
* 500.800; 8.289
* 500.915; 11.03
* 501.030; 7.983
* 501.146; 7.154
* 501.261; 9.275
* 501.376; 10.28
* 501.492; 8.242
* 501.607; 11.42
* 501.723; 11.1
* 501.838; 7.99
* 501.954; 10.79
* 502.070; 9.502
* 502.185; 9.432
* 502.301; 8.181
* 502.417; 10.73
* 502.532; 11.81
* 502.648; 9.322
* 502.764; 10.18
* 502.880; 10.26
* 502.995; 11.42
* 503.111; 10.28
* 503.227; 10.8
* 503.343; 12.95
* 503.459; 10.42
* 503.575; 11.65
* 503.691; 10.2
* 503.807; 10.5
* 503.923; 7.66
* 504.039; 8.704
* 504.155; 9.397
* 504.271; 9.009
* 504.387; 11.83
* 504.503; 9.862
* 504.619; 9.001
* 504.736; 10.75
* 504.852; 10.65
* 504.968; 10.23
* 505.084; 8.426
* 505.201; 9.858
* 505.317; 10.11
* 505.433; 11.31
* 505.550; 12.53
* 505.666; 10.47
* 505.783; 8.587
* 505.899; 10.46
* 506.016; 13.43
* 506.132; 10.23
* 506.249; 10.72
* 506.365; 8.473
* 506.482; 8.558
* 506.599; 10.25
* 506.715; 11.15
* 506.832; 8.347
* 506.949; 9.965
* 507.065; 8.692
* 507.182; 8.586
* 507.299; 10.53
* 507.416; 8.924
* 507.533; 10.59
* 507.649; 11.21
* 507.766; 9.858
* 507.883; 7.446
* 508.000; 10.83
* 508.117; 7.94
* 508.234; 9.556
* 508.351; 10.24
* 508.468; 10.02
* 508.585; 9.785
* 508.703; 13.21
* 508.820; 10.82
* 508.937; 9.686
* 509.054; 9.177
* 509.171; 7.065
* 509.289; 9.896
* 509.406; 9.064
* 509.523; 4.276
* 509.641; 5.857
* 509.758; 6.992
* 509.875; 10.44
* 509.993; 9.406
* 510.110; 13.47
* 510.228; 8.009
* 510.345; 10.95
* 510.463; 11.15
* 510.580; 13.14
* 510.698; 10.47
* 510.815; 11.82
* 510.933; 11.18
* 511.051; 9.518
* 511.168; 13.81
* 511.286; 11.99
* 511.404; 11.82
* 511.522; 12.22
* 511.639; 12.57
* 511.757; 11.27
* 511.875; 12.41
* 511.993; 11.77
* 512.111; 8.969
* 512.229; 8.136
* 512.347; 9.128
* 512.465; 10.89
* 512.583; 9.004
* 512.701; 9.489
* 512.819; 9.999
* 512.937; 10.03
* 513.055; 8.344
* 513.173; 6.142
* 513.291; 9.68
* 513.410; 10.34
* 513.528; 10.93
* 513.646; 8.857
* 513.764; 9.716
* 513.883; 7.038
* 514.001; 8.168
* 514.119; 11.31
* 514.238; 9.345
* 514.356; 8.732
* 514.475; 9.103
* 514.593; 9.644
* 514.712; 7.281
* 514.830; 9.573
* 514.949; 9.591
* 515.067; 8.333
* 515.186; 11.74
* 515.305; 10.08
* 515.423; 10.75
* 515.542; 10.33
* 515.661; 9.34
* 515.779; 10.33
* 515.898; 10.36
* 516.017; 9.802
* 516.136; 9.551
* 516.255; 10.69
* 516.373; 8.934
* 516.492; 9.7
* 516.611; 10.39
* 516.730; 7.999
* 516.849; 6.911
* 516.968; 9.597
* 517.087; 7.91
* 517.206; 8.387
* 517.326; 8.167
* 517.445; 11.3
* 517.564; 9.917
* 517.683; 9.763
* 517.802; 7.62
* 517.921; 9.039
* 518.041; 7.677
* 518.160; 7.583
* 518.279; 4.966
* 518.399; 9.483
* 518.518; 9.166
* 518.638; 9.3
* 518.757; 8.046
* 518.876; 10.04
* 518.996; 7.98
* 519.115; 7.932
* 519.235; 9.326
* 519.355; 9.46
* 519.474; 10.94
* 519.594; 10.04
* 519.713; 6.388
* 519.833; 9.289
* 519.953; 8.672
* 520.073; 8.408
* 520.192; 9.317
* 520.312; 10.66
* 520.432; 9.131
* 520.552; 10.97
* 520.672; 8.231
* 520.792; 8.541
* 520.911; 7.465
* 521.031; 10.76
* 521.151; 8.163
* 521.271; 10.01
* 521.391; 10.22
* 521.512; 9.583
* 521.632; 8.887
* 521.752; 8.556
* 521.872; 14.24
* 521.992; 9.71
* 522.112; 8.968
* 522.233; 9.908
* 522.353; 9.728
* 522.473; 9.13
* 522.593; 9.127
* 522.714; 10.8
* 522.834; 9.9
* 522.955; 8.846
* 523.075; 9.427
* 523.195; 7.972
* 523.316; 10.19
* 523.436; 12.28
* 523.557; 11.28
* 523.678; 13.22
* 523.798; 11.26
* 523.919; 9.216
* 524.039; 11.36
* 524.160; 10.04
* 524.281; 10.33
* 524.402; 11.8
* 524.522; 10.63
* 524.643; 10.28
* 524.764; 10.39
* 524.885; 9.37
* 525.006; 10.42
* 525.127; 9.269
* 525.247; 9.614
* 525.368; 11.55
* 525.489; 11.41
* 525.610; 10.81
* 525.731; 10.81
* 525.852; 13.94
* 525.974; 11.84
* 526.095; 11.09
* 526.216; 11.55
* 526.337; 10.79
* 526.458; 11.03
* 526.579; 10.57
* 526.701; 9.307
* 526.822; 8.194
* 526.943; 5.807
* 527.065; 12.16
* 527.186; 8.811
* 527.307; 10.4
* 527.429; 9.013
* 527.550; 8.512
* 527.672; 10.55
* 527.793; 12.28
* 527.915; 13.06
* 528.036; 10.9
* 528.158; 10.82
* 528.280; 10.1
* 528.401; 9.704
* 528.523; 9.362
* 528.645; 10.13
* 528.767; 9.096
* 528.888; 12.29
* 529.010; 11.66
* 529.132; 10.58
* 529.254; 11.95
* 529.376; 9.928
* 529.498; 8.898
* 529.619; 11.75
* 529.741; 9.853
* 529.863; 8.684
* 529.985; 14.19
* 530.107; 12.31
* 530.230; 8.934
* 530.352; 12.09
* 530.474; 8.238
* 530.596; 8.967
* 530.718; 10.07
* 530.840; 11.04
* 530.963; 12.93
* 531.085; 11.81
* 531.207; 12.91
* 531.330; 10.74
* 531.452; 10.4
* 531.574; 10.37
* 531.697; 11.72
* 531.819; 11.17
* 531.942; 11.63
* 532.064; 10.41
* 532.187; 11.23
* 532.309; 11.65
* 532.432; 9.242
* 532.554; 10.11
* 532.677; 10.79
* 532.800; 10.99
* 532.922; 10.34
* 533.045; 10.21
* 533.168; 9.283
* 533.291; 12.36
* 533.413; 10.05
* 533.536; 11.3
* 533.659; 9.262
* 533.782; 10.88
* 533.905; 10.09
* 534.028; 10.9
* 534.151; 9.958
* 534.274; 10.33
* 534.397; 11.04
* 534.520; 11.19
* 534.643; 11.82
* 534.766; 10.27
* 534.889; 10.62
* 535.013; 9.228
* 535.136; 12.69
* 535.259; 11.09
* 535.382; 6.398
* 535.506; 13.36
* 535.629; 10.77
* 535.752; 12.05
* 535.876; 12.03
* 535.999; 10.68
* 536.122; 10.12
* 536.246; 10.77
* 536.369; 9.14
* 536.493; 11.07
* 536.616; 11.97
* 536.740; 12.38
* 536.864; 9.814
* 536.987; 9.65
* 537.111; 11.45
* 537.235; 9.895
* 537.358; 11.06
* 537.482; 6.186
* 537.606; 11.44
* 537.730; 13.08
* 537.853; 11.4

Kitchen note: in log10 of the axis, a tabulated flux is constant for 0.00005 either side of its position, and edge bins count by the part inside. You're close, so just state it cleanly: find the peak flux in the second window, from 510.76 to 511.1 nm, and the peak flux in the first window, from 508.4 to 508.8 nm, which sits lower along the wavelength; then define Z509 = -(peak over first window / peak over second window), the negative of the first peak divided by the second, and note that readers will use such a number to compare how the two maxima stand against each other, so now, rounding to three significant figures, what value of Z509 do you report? -1.12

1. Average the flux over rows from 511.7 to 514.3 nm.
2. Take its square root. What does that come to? 3.10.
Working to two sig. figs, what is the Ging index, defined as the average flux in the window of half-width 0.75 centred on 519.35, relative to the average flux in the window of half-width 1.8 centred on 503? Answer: 0.88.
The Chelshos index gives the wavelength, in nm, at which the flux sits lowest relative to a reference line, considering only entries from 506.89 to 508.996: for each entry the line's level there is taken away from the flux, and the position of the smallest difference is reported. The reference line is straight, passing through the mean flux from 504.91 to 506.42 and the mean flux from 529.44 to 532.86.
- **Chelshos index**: 507.883 nm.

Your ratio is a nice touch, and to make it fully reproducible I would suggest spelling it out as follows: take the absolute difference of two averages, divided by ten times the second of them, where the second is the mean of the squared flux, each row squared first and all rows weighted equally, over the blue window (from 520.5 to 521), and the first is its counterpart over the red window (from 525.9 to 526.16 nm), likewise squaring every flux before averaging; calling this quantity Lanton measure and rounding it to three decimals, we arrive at 0.066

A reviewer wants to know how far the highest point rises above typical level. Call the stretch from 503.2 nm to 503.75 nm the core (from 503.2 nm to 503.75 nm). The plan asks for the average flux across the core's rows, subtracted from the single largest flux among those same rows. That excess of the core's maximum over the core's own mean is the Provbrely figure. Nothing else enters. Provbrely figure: 1.7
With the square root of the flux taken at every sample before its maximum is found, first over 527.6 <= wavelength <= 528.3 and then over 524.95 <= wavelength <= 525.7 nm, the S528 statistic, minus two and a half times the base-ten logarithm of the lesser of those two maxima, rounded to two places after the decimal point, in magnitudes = -1.33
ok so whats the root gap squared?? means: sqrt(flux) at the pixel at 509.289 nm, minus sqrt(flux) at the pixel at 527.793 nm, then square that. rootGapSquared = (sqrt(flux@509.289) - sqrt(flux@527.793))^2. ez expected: 0.13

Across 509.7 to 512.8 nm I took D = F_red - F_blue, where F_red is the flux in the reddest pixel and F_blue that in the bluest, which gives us 2.5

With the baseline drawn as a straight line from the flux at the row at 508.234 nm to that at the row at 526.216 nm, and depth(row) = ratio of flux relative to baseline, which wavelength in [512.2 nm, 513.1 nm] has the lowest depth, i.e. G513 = 512.229 nm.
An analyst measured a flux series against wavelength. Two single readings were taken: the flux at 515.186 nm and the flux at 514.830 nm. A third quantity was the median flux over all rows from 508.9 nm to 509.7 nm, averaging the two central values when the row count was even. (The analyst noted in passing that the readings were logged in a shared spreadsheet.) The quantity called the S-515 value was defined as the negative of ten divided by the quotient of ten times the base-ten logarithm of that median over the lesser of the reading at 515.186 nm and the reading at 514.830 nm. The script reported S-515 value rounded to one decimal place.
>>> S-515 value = -10.0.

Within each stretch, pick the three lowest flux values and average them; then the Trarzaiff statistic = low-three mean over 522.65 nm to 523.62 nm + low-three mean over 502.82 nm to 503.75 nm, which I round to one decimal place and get 19.0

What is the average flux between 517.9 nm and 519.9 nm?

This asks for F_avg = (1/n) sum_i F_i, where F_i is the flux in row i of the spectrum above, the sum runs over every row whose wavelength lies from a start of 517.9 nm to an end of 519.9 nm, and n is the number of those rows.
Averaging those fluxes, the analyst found 8.6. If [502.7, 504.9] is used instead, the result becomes 10.3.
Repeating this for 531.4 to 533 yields 10.8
